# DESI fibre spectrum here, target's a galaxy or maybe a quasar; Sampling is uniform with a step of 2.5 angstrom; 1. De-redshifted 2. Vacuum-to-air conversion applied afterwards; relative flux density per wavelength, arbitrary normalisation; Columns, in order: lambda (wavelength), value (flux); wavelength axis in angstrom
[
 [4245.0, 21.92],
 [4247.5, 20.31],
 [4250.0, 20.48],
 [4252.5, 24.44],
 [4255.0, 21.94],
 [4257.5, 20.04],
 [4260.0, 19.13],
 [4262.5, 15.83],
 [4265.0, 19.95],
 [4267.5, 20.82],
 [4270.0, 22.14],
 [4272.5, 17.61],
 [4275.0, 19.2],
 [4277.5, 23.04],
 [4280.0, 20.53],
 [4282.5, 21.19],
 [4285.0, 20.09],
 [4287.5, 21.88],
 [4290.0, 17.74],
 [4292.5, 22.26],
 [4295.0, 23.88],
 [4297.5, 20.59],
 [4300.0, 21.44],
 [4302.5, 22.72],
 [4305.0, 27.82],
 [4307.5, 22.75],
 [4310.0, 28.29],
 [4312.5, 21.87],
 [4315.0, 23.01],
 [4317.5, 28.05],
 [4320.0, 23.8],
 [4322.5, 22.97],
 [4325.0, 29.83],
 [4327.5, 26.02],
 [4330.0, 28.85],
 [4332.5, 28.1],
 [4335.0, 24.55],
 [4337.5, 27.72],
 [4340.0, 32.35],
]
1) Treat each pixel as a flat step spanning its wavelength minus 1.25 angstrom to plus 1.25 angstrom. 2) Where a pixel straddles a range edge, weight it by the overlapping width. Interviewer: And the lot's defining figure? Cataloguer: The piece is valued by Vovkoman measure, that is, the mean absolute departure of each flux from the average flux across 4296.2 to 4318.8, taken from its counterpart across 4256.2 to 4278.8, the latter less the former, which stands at -1.1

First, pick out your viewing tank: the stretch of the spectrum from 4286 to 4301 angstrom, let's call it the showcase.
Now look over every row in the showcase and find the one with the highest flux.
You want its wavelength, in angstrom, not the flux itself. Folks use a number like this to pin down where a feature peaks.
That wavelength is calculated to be 4295.0 angstrom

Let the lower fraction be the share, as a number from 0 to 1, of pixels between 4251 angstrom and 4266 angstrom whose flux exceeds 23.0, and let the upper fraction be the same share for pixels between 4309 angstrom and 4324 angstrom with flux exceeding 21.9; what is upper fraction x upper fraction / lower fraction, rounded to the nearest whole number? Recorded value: 4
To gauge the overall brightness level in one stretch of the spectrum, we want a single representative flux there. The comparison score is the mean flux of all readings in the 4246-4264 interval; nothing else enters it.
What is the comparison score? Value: 20.3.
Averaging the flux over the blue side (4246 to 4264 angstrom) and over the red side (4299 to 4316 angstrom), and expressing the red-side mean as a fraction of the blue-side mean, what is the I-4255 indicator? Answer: 1.18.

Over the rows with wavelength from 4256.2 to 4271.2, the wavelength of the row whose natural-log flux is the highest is 4270.0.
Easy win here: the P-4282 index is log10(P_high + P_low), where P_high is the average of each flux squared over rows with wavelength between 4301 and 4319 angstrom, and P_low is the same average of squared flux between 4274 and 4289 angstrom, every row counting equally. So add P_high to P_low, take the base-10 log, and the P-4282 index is 3.03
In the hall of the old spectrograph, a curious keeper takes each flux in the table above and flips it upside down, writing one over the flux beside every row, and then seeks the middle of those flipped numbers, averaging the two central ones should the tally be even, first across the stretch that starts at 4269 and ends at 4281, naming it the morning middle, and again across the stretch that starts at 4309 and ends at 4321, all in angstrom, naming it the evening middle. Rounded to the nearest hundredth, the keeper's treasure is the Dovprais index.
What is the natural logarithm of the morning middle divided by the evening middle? 0.15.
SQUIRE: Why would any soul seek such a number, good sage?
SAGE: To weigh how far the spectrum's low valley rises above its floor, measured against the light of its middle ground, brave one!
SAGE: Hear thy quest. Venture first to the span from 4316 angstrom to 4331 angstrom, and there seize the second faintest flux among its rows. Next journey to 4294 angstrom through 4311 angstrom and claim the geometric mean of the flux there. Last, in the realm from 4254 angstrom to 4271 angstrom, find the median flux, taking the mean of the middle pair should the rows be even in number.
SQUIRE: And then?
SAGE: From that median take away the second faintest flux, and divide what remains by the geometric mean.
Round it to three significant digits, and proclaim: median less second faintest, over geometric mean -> -0.158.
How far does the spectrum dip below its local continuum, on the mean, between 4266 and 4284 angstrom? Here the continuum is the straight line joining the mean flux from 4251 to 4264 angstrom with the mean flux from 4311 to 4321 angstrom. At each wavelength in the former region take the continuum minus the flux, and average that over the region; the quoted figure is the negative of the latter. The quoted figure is -0.8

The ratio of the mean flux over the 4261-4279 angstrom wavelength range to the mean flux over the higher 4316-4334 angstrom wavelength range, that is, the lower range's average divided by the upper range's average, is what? 0.74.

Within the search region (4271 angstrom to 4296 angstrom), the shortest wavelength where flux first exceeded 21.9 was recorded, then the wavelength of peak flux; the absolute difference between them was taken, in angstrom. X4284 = 17.5 angstrom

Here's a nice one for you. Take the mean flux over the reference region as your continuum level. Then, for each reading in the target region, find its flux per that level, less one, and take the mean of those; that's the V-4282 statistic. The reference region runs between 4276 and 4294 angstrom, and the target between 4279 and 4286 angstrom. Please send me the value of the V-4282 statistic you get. -0.017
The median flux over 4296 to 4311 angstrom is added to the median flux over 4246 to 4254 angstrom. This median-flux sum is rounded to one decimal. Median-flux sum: 43.2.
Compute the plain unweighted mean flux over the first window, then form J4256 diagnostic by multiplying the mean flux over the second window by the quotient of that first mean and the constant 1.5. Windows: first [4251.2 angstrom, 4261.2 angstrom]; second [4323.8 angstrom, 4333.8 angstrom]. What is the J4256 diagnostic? 402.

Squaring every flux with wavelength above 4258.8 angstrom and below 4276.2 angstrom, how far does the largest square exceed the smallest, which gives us 240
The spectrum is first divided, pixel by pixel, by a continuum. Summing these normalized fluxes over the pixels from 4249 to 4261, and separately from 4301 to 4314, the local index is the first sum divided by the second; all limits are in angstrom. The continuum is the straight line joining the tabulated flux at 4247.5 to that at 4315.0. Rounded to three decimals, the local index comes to 0.947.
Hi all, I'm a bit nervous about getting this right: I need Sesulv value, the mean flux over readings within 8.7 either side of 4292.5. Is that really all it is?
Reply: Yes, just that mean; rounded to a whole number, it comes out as 21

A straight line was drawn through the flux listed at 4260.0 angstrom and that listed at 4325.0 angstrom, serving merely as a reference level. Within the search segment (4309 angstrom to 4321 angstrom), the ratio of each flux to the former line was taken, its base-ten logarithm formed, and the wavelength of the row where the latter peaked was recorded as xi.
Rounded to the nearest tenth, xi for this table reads 4310.0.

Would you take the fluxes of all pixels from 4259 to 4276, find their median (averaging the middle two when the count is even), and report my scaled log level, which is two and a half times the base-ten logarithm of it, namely 3.21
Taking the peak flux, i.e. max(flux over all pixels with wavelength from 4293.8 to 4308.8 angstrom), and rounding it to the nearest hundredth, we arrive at 27.82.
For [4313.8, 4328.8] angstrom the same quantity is 29.83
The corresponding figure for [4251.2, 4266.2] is 24.44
